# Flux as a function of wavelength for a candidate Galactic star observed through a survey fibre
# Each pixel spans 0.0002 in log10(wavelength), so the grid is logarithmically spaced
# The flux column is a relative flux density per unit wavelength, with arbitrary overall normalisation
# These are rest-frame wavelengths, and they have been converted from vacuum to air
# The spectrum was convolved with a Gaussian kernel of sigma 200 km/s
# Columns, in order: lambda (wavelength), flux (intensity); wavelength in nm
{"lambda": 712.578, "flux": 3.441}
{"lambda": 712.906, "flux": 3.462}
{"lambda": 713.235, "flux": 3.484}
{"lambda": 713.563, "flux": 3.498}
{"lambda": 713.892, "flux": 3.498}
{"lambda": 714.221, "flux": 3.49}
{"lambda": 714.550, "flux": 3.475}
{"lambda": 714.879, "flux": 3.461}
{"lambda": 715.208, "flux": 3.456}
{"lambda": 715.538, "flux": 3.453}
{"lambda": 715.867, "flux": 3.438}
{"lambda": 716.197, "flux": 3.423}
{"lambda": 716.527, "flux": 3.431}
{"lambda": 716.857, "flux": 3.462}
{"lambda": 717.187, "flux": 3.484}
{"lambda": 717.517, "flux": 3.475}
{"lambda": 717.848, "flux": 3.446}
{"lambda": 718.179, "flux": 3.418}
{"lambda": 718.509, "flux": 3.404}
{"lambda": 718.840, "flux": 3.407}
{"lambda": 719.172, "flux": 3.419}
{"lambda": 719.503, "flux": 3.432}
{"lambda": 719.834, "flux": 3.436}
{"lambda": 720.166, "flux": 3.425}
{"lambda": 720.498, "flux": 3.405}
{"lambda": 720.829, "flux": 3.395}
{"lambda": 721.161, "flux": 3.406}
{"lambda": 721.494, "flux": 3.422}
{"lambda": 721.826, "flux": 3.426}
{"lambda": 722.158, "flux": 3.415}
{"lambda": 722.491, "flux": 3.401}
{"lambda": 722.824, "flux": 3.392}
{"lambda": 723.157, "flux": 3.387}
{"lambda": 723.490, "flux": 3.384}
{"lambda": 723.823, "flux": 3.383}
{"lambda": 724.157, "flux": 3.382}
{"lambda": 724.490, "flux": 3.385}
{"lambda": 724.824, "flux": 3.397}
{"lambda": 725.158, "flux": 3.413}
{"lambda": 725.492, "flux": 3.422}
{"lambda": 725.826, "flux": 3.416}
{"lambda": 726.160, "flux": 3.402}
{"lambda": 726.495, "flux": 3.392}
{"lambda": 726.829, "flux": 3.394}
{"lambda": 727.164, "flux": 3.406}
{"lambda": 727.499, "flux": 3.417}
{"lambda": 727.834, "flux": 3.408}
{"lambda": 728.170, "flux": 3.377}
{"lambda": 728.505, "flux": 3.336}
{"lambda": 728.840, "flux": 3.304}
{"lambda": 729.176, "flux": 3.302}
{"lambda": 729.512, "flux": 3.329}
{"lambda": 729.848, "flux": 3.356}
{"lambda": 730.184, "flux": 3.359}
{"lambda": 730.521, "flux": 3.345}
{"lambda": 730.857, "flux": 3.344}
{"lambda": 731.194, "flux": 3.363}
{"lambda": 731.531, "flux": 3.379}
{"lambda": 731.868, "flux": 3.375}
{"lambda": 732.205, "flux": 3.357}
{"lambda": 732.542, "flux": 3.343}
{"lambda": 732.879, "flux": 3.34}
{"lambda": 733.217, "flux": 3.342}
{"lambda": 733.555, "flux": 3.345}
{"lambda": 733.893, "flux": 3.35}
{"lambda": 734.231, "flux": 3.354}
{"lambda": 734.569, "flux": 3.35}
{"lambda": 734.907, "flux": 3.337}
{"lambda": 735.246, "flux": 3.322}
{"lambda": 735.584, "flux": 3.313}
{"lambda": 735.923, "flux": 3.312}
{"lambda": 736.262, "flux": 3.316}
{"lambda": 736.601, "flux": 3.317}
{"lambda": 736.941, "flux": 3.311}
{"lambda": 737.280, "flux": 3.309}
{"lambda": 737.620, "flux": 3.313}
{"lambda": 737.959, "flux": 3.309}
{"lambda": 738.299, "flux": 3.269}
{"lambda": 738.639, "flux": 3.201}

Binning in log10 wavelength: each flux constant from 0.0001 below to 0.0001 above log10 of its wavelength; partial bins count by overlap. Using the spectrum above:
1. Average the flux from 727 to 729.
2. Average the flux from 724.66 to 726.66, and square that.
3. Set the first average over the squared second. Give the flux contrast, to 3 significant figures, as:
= 0.291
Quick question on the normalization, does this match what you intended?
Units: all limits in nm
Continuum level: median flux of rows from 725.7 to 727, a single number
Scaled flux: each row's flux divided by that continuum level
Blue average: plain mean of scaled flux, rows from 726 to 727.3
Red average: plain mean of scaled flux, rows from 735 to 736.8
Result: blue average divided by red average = 1.02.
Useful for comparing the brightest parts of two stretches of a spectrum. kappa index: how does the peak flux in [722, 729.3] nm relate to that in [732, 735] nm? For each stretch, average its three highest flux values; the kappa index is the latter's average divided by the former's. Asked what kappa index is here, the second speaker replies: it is 0.981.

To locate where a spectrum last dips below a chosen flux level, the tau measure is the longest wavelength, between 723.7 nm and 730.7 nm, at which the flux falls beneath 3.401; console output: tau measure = 730.521 nm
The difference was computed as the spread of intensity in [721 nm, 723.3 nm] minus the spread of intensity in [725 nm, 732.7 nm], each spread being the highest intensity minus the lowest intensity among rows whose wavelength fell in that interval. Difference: -0.081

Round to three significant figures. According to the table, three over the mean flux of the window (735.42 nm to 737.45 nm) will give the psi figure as 0.906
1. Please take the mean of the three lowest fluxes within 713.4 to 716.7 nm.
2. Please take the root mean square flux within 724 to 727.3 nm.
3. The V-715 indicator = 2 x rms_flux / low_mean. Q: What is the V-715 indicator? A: 1.98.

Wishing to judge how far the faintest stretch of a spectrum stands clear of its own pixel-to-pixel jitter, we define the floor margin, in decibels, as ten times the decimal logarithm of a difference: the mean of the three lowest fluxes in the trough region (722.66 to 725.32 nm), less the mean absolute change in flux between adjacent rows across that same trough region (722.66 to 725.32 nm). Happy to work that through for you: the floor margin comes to 5.29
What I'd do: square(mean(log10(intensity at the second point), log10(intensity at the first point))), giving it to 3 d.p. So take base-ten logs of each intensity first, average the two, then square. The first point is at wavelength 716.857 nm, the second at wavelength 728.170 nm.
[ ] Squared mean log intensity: 0.285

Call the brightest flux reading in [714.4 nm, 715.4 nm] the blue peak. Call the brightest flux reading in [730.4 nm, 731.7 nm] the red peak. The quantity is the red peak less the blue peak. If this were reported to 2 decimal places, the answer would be -0.10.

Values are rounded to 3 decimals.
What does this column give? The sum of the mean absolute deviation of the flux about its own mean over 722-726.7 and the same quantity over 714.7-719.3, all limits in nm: 0.033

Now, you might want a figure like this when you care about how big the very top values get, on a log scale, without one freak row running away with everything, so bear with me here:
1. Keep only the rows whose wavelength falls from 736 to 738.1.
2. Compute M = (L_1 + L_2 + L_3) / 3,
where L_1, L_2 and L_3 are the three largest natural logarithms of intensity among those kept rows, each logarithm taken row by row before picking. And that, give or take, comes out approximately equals 1.20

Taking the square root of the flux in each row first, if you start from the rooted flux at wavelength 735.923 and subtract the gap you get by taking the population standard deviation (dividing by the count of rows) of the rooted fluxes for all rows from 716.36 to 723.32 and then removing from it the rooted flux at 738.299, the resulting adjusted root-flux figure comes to 3.62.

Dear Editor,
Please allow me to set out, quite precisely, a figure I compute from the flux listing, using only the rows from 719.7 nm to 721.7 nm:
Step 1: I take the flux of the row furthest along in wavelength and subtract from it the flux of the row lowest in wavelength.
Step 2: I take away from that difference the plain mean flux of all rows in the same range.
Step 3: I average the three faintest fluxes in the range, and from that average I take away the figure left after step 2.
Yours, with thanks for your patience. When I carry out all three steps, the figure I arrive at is 6.83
